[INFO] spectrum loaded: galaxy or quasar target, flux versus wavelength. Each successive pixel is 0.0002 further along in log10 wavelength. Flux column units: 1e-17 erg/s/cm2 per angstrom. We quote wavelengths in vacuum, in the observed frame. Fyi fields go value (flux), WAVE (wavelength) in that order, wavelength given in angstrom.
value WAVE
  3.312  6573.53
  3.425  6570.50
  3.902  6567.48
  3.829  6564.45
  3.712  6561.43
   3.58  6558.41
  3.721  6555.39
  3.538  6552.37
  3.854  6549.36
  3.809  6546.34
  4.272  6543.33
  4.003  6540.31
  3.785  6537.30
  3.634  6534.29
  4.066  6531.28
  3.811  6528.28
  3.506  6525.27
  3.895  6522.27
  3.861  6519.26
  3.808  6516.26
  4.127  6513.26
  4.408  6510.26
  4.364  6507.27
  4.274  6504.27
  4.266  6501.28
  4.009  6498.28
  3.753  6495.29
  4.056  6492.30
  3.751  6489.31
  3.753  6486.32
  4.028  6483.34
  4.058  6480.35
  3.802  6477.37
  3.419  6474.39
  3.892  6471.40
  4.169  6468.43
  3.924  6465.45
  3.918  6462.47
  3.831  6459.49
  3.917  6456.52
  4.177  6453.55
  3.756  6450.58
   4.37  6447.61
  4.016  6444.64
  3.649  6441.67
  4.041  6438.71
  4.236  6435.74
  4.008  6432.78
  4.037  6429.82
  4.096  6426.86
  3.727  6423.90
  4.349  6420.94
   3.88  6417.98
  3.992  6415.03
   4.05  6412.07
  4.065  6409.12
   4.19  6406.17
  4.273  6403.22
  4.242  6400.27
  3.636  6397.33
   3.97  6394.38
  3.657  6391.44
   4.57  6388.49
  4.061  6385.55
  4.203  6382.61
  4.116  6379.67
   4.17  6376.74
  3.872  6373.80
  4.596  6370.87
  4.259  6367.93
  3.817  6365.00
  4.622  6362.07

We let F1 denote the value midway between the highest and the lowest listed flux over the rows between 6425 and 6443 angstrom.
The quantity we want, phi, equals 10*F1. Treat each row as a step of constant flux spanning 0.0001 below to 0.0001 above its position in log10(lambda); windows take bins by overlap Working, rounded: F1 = 3.94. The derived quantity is 39.4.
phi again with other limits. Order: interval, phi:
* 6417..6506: 38.9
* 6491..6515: 40.8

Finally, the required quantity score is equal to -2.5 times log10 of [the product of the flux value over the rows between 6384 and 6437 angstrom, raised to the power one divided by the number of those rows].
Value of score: -1.52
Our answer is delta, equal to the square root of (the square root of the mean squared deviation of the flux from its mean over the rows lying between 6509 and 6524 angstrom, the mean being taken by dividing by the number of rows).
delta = 0.472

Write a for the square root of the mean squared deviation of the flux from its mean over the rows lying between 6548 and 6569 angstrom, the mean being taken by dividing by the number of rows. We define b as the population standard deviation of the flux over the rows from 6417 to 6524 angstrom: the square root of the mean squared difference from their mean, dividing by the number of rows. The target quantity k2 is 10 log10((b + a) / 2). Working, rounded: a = 0.13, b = 0.224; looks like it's -7.5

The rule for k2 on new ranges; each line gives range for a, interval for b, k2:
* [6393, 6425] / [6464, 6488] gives -6.7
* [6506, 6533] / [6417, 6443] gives -6.2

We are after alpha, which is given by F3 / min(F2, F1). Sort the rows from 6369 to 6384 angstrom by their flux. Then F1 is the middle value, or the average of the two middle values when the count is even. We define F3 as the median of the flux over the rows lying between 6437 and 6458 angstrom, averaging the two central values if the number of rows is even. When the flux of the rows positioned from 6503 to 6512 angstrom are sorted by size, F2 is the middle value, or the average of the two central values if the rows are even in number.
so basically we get 0.96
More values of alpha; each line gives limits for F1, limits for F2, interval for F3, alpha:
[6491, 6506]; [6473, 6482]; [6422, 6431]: 1.06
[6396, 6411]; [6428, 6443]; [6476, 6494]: 0.97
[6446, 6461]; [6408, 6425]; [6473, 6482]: 0.97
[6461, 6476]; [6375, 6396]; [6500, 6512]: 1.10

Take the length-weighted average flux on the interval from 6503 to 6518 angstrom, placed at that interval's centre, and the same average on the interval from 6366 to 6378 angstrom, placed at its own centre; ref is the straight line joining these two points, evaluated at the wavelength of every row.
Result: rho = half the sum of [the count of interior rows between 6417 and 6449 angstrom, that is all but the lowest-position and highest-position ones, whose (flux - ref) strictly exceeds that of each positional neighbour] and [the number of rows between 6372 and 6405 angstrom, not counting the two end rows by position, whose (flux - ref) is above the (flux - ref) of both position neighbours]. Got 3.50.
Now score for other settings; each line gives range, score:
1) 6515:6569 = -1.45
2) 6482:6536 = -1.49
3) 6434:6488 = -1.49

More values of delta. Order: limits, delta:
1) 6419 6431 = 0.470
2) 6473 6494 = 0.464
